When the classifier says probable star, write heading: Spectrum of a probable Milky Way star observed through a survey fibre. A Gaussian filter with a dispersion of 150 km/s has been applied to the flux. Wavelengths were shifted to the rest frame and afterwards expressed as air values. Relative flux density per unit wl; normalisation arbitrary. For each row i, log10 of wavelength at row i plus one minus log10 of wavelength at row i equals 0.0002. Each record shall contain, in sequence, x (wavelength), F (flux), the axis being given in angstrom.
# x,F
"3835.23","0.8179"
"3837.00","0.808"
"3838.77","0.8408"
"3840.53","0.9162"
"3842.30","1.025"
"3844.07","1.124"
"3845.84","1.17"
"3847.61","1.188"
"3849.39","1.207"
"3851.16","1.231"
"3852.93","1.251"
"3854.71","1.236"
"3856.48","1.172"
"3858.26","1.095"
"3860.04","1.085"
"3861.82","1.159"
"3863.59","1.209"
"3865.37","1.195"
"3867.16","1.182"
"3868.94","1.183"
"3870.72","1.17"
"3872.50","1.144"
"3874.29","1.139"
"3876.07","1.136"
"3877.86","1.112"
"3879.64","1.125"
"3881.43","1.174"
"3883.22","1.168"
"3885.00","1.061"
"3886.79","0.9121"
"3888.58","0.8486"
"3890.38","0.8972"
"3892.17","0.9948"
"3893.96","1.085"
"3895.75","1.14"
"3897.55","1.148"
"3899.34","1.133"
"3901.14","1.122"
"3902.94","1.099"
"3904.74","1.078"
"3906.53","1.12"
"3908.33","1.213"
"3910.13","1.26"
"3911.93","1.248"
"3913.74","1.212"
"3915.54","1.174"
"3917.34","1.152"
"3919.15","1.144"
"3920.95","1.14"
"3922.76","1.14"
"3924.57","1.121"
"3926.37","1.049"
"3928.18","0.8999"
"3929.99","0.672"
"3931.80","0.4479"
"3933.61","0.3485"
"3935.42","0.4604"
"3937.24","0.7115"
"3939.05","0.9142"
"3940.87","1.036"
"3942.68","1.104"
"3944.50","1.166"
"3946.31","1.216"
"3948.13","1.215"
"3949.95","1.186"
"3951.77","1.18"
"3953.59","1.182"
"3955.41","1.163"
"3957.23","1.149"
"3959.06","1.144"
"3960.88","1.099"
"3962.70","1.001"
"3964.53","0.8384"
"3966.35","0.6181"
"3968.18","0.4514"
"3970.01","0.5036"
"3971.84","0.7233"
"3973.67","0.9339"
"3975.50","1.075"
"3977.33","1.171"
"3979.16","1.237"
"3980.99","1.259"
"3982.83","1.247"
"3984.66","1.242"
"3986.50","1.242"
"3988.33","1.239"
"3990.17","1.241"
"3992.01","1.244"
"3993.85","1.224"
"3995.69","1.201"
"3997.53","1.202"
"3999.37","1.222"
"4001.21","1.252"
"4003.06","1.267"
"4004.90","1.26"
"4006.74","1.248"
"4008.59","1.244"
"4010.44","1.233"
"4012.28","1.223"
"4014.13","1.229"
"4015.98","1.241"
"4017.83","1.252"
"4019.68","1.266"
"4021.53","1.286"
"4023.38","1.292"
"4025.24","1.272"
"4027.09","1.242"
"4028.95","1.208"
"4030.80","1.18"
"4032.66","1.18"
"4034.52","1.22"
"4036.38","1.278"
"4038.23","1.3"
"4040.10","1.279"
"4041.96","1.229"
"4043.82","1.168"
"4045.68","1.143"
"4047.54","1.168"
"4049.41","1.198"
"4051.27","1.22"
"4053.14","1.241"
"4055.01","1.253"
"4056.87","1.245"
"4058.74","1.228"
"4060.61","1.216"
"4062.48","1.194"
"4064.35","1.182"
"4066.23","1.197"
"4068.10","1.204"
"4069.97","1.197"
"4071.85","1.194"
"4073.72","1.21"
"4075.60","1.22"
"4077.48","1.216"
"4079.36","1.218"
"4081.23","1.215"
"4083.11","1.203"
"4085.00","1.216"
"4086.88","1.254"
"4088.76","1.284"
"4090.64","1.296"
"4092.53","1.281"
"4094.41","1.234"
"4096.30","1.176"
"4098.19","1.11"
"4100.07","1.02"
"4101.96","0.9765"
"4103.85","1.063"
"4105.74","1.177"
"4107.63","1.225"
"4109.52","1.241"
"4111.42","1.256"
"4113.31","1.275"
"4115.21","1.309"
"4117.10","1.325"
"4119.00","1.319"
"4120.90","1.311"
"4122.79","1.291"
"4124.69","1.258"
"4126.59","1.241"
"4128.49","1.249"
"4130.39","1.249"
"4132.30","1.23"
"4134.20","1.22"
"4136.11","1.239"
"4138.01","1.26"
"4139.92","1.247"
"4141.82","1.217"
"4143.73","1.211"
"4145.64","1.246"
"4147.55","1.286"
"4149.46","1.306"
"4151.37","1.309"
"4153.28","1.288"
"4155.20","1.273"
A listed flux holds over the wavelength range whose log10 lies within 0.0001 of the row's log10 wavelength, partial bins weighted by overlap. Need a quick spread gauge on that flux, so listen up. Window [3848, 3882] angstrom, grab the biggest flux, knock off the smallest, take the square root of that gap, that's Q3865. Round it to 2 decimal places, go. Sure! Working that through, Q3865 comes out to 0.41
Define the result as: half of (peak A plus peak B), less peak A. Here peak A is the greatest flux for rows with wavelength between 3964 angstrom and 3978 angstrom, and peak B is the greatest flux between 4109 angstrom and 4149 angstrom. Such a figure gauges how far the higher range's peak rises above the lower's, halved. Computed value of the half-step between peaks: 0.08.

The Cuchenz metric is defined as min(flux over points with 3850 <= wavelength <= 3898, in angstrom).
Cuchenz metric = 0.8486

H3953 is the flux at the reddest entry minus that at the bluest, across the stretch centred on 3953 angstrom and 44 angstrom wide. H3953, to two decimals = 0.49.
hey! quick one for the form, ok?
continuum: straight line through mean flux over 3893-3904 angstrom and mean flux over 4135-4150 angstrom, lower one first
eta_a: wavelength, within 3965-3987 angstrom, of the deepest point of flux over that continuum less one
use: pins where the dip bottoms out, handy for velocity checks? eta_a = 3968.18 angstrom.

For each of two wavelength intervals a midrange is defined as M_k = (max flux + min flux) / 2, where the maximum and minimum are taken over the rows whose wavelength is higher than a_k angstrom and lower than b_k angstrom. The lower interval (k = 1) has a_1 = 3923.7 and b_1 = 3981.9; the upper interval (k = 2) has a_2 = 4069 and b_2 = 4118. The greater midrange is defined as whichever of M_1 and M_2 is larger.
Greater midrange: 1.15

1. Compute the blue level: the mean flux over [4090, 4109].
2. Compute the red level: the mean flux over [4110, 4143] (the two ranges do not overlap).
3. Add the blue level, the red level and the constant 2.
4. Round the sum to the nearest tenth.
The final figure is 4.4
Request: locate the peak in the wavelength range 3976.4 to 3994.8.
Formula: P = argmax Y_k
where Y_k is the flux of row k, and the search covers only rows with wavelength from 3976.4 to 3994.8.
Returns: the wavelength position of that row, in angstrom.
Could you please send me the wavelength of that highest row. 3980.99 angstrom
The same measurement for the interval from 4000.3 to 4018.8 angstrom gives 4003.06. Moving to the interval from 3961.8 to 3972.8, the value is 3962.70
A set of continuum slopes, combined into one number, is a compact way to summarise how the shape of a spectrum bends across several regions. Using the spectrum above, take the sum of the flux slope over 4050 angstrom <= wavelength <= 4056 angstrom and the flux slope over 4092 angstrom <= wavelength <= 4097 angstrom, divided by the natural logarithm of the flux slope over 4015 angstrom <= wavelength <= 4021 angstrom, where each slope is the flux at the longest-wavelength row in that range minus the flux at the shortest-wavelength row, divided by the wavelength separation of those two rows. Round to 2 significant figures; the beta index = 0.0038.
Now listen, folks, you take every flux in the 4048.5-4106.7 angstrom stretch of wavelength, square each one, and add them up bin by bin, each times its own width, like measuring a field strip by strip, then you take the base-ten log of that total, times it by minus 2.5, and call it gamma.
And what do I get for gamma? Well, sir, -4.8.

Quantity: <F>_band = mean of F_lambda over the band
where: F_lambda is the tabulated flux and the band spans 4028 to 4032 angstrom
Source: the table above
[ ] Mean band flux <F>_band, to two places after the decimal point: 1.19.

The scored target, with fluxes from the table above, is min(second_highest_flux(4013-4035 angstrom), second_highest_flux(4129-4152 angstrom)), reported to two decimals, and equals 1.29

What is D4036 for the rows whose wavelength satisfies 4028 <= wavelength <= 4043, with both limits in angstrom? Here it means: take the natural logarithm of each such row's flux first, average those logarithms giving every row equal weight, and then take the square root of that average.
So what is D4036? 0.458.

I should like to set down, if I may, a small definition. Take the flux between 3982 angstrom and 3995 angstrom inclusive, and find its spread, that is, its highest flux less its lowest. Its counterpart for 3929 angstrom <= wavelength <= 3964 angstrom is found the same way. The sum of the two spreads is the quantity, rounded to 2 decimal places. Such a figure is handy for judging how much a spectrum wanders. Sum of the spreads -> 0.89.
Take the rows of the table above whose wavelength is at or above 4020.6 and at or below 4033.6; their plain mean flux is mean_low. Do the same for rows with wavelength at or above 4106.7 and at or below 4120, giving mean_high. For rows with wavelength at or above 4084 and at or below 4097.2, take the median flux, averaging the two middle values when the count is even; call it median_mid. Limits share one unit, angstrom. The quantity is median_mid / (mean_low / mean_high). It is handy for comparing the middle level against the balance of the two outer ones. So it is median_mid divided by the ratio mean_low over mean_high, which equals 1.30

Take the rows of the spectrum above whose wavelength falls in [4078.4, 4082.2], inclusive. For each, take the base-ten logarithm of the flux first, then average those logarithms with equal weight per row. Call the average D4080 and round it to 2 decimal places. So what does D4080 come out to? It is 0.09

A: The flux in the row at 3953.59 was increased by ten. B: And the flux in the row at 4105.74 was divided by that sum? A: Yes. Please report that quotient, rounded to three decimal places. 0.105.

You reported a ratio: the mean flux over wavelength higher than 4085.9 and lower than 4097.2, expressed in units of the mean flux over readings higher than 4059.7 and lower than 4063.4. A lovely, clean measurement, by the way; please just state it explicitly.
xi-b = 1.04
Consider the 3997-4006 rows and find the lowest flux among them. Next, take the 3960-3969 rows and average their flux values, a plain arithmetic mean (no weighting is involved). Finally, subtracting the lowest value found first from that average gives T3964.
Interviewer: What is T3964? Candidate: -0.40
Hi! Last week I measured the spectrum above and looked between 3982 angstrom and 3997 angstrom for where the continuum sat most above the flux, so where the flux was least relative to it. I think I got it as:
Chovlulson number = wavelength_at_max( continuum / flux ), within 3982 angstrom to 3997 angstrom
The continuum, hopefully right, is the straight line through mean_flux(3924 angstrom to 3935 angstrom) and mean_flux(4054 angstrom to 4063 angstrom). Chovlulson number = 3995.69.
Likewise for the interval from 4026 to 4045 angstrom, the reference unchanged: 4043.82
